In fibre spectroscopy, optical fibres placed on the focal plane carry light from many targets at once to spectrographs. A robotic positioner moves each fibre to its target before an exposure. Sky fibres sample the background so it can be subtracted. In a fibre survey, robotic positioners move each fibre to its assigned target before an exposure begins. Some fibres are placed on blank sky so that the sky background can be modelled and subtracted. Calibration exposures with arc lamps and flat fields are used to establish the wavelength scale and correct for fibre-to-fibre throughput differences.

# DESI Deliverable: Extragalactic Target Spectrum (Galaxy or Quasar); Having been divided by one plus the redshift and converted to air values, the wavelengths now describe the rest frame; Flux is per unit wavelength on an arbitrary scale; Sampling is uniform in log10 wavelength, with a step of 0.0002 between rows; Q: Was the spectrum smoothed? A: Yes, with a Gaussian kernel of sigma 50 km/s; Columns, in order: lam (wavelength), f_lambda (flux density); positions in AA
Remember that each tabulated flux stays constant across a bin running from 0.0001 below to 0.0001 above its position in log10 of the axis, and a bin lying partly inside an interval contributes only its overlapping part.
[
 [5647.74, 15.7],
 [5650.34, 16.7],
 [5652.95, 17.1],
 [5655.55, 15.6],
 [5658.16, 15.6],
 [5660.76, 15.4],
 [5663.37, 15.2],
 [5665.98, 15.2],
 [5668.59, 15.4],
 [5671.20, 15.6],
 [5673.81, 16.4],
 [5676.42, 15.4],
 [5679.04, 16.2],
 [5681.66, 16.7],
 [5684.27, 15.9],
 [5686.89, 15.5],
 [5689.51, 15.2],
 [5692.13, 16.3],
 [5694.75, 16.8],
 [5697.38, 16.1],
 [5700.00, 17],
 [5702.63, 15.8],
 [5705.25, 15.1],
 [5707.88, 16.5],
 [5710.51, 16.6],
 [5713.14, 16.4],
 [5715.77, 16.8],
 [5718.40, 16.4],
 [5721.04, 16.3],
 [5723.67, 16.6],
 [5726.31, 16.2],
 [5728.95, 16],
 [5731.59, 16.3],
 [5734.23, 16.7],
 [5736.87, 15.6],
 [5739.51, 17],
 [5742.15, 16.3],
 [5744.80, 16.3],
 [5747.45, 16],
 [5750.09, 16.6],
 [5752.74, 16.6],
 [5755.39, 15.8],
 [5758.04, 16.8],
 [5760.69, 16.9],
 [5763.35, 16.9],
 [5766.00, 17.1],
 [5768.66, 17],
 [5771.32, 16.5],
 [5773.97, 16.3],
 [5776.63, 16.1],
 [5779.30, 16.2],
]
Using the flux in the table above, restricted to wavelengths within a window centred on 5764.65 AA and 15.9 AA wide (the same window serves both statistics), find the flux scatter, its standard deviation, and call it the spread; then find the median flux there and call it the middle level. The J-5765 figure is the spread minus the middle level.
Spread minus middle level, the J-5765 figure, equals -16.7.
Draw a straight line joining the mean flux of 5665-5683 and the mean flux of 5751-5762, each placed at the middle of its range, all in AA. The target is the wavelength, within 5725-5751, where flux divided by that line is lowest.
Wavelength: 5736.87 AA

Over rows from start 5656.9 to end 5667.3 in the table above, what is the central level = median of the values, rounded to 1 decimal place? 15.3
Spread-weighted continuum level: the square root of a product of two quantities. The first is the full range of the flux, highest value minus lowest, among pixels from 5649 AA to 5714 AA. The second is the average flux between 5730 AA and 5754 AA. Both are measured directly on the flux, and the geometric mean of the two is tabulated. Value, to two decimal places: 5.72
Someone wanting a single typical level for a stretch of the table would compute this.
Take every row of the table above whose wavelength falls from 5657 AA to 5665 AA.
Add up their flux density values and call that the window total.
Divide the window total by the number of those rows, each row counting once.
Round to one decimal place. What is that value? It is 15.4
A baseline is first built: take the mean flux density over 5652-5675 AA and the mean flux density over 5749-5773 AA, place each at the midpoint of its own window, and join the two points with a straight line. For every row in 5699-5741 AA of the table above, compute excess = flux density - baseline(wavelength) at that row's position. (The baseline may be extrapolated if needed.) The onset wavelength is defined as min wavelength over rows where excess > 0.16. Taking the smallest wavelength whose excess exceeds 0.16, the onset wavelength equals 5700.00 AA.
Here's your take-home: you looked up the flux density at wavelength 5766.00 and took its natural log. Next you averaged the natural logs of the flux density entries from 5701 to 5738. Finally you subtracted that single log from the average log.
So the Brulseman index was -0.052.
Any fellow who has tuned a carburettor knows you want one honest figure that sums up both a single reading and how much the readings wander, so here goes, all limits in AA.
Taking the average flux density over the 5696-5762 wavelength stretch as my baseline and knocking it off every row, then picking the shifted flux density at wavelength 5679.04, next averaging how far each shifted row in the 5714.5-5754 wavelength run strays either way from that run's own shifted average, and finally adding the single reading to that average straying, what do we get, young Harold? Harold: 0.1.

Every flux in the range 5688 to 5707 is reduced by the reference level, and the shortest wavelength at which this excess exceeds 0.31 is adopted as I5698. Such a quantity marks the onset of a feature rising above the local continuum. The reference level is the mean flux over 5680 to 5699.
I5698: 5694.75 AA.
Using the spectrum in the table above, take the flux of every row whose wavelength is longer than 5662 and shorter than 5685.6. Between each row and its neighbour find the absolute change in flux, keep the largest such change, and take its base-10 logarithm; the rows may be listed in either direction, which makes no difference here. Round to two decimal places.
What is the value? 0.00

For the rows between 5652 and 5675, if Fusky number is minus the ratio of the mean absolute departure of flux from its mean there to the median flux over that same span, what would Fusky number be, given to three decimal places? -0.029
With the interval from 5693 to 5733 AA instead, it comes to -0.020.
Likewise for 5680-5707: -0.034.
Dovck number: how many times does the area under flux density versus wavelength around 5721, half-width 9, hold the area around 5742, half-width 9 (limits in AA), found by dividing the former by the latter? 1.00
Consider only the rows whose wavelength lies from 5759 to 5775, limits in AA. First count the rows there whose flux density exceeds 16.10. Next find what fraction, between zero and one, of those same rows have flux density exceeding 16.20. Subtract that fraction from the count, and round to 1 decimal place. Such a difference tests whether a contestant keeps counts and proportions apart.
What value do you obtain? 5.0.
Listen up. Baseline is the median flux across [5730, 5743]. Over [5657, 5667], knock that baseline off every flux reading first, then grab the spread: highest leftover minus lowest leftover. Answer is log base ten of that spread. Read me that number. -0.4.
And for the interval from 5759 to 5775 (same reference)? -0.1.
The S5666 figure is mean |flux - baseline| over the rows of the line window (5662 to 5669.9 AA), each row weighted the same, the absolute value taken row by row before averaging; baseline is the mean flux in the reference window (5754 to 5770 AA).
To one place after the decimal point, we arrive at 1.5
